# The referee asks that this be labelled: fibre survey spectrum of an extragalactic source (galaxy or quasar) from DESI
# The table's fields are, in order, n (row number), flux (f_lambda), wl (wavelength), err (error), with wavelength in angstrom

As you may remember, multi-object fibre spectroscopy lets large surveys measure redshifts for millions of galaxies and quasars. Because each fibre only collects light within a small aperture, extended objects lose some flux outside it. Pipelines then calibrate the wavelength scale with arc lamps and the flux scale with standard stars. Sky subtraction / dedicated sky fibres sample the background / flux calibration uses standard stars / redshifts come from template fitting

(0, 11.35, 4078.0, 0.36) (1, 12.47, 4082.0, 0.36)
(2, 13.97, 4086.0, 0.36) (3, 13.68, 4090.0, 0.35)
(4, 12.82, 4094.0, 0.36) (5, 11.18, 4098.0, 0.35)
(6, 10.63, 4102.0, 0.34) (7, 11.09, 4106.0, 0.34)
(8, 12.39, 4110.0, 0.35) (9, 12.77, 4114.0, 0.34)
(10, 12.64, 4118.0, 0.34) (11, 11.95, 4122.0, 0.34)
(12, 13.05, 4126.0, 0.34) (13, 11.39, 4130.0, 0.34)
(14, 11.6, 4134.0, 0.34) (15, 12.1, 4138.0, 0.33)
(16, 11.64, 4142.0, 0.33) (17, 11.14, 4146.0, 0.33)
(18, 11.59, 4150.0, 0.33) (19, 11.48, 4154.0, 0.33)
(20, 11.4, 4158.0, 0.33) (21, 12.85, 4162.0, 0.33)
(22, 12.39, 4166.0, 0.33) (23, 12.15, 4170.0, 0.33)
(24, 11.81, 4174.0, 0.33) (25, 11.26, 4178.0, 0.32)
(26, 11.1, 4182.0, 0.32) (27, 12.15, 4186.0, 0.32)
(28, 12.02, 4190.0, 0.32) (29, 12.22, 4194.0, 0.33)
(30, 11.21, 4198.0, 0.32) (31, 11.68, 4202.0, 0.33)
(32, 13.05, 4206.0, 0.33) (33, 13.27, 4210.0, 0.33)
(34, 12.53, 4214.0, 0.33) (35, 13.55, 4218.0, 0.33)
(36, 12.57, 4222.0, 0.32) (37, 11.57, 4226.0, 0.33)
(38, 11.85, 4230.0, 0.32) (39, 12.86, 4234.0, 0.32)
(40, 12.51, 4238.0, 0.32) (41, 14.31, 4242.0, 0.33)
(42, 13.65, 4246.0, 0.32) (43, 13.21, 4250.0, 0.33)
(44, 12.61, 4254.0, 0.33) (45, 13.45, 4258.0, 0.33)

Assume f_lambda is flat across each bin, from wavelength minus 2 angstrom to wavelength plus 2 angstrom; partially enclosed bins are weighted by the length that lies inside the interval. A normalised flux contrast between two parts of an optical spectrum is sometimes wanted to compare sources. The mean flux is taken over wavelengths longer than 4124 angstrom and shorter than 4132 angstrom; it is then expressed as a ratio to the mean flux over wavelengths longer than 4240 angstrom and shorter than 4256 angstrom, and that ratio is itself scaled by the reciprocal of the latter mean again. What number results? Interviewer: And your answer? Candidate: 0.068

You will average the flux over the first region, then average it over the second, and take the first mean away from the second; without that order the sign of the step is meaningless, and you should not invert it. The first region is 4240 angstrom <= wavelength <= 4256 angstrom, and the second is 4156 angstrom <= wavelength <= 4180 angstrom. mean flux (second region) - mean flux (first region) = -1.5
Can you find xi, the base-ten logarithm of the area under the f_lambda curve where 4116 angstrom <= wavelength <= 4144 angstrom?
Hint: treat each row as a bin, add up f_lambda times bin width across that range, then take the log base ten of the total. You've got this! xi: 2.53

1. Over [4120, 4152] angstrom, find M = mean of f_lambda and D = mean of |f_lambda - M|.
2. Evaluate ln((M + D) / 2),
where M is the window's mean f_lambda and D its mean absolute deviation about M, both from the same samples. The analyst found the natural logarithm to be 1.81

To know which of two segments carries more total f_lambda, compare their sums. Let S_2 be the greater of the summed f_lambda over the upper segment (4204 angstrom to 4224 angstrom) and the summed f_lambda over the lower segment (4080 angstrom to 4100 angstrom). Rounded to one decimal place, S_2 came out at 65.0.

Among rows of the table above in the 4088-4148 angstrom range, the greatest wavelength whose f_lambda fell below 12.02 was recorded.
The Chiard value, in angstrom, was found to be 4146.0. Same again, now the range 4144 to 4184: 4182.0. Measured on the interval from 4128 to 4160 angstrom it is 4158.0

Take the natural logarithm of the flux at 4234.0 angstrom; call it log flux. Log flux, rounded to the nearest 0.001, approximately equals 2.554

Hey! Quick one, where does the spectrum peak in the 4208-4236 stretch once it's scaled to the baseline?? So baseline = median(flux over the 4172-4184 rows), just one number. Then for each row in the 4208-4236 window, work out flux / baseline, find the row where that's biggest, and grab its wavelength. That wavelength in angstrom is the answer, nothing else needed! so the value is 4218.0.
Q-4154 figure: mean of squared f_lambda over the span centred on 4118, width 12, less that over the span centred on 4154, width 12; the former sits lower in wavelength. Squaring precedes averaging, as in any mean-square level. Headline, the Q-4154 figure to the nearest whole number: 23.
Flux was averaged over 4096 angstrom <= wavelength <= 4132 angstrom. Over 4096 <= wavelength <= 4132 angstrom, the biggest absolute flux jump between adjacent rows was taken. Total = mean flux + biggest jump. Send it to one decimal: 13.6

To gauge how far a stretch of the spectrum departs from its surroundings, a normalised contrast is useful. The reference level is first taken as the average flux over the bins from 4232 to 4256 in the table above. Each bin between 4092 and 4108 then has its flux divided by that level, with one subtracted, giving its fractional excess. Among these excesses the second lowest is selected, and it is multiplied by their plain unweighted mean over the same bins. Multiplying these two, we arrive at 0.021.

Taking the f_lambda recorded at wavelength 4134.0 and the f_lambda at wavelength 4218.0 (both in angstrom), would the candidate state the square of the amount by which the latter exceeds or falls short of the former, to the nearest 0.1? 3.8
